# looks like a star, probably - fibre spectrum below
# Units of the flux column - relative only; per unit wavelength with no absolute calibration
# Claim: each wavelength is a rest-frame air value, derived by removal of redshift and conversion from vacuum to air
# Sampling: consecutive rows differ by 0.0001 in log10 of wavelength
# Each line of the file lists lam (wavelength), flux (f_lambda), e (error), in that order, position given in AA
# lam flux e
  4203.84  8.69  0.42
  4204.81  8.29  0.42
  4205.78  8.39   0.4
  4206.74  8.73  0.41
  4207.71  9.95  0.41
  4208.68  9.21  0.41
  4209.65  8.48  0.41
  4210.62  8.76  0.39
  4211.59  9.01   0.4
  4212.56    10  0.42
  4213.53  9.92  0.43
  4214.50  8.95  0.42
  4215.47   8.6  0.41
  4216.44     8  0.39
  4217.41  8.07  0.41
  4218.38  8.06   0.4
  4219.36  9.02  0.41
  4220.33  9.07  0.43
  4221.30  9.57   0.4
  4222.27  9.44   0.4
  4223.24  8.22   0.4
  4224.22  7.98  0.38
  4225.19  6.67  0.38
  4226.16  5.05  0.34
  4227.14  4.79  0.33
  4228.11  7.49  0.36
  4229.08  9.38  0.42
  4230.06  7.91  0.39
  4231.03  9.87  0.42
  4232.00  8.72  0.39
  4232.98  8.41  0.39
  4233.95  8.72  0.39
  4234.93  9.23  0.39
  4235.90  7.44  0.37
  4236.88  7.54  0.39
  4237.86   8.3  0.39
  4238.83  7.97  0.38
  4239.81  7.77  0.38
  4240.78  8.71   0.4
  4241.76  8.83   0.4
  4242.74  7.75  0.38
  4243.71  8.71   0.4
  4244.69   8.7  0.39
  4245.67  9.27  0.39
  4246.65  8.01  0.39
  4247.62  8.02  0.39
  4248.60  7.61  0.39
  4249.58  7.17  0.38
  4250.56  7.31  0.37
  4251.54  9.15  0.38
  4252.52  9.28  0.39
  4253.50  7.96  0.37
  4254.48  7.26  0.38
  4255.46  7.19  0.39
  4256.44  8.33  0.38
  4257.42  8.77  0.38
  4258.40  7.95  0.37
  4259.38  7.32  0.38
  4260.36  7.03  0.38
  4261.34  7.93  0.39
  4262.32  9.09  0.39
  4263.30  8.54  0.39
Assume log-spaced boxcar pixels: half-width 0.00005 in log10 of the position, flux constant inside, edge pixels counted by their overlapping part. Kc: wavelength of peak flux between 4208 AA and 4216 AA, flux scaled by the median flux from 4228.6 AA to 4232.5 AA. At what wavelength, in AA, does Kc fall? 4212.56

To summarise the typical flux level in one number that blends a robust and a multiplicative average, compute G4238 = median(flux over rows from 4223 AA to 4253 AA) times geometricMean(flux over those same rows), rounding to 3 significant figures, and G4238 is 64.0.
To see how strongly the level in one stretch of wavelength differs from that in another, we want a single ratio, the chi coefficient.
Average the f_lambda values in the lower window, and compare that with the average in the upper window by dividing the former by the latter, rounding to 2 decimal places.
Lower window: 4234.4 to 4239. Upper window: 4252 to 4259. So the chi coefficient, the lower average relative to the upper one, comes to 1.00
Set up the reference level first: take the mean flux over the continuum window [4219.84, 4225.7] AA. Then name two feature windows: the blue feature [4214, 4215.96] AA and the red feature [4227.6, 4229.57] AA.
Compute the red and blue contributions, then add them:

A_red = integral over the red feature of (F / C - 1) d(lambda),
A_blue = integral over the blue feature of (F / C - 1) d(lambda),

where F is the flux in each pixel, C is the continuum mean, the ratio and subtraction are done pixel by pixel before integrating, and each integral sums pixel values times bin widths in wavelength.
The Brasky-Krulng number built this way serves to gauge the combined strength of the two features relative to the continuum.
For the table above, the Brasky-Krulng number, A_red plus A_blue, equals 0.05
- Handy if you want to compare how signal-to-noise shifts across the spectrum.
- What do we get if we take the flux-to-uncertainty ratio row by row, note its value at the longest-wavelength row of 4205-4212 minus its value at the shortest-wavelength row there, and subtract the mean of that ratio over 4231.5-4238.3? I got -20.0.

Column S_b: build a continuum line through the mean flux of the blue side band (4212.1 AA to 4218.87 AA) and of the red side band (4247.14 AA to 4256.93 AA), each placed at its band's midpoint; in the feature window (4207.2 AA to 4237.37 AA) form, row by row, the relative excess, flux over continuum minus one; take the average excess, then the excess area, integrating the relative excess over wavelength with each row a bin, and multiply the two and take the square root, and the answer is 0.13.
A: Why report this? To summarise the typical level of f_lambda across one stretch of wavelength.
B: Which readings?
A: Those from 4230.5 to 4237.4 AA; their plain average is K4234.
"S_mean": 8.6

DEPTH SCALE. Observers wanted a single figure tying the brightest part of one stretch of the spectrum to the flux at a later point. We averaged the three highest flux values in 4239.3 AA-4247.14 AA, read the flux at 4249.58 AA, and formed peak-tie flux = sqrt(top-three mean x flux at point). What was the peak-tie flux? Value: 8.0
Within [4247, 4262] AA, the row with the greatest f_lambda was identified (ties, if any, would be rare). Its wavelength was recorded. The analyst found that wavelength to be 4252.52 AA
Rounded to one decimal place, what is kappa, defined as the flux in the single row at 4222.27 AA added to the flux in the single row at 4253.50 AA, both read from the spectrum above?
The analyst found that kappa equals 17.4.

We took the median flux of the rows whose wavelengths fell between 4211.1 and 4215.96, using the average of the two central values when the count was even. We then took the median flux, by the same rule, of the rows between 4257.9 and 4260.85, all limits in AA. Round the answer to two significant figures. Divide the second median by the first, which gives 0.81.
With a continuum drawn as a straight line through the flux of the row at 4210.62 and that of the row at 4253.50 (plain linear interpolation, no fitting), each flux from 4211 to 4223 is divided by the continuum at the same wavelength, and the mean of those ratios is 1.04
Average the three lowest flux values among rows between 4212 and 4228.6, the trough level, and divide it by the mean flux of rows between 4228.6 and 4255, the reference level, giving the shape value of 0.66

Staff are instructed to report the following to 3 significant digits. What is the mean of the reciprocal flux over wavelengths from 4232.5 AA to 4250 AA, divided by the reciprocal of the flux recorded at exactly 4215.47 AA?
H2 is 1.05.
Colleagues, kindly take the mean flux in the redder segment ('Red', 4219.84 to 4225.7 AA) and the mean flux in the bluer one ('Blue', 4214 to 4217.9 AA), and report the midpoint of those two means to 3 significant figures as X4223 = 8.45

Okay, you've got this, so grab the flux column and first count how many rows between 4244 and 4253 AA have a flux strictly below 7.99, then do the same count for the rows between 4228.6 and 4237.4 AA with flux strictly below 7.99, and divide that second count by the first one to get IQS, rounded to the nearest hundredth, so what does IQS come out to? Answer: 1.00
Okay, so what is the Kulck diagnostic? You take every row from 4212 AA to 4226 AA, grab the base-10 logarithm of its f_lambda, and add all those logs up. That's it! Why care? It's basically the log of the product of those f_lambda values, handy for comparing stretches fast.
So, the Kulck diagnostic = 13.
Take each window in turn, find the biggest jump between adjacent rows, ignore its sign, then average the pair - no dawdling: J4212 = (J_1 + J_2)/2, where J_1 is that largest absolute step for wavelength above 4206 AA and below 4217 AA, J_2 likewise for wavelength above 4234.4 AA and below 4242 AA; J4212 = 1.5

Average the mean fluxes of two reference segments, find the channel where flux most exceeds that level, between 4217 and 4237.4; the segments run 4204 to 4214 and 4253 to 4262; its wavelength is 4231.03 AA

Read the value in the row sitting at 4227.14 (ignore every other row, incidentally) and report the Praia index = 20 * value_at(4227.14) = 96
